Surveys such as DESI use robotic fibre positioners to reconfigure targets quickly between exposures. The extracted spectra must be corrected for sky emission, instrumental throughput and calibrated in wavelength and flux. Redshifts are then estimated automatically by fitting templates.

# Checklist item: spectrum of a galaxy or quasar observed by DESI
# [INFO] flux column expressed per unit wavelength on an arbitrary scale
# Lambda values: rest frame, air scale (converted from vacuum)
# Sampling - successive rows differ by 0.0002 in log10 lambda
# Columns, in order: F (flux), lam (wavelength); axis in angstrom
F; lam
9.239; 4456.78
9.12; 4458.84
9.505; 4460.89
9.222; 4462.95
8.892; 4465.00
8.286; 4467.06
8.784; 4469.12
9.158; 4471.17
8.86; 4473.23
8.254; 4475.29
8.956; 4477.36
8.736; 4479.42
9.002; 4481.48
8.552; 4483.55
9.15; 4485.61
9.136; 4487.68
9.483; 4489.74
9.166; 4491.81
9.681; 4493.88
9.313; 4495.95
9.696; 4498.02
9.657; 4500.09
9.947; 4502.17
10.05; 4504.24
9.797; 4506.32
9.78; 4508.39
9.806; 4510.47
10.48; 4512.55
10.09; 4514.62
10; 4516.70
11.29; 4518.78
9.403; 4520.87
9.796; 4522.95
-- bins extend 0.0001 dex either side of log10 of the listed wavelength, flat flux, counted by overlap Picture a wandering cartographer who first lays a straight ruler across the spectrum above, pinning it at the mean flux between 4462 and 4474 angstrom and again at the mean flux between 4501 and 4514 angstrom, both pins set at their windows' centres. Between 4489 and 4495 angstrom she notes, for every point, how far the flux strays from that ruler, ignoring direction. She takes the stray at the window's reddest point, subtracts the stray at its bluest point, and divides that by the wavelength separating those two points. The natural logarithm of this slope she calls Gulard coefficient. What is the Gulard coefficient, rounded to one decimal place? -3.9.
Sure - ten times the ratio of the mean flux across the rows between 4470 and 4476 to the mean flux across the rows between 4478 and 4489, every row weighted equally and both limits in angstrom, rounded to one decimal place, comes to 9.8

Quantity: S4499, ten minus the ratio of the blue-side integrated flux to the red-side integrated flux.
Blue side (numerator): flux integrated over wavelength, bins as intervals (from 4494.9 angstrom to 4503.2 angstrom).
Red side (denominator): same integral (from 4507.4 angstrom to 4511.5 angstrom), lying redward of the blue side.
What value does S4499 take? 8.0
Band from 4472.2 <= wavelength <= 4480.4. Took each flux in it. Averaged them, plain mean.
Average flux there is 8.70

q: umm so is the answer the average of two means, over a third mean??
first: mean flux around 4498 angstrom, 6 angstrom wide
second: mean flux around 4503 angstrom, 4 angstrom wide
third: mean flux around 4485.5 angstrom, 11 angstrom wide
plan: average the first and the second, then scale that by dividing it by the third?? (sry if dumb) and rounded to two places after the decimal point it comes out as 1.08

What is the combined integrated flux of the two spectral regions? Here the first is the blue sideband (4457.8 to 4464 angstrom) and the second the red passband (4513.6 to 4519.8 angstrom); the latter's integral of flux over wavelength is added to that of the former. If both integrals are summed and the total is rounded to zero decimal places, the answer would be 122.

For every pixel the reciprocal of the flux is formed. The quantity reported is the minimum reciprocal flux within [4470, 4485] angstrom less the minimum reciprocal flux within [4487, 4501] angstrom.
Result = 0.0061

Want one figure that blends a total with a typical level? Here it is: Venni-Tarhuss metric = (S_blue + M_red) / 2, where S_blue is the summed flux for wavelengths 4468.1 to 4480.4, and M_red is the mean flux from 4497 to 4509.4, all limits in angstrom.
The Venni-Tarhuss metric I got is 31.3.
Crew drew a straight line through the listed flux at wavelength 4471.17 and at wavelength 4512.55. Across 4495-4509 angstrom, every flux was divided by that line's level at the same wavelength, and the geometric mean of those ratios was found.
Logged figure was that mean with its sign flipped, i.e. -0.960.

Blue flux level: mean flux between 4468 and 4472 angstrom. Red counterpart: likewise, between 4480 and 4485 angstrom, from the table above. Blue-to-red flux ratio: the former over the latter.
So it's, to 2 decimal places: 1.02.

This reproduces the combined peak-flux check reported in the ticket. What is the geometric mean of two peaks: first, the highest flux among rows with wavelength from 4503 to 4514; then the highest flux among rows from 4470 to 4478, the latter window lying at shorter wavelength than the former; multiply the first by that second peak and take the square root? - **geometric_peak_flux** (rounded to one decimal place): 9.8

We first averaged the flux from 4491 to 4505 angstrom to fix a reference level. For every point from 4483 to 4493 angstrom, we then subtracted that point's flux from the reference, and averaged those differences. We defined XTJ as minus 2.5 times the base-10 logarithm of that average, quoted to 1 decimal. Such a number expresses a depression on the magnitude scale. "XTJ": 0.7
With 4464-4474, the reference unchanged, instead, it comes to 0.2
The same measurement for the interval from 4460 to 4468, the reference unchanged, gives 0.4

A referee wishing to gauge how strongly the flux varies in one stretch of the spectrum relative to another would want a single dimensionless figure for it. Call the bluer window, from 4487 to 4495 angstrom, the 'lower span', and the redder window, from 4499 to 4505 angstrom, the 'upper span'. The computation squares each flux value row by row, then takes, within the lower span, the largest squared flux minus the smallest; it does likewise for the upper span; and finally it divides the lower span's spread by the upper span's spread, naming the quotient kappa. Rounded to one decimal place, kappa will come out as 1.3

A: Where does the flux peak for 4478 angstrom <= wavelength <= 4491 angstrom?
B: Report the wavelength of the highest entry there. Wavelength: 4489.74 angstrom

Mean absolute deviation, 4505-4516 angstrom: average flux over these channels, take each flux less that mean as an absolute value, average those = 0.24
